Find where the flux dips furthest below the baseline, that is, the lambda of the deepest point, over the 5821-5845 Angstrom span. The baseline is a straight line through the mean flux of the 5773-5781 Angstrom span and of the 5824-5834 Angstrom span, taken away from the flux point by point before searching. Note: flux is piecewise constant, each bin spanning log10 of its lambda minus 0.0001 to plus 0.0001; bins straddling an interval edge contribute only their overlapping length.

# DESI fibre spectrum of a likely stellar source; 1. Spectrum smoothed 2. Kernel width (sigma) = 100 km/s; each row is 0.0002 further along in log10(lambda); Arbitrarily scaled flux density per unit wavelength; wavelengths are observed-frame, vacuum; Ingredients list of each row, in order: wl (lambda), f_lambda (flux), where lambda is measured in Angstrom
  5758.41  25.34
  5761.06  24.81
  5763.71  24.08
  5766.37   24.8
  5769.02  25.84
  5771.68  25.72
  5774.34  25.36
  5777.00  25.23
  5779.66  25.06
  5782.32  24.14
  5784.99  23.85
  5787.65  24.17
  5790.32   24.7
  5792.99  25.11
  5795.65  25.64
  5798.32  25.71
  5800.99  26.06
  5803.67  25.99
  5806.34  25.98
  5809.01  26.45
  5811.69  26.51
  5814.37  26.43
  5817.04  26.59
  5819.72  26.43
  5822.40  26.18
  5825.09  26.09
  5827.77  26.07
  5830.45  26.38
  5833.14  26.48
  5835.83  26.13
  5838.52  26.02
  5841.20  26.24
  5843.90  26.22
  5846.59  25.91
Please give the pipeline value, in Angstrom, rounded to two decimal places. 5838.52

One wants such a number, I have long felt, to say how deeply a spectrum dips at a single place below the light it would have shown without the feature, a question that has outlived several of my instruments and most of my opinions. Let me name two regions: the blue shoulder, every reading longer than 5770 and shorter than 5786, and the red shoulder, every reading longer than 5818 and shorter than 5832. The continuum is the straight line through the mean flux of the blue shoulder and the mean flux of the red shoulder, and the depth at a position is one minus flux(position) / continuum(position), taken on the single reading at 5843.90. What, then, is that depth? 0.020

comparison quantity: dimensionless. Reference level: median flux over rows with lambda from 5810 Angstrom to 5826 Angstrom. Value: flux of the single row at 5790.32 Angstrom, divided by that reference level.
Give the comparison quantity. 0.93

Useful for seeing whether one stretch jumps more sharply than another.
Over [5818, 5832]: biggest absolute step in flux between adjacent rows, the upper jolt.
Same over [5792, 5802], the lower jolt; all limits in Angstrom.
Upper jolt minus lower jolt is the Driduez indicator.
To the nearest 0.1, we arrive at -0.2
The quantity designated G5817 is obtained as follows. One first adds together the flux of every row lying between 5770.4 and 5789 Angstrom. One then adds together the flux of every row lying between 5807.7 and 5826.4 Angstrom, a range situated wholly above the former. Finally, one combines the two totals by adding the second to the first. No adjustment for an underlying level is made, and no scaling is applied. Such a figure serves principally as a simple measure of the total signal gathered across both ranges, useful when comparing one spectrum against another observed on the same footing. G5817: 358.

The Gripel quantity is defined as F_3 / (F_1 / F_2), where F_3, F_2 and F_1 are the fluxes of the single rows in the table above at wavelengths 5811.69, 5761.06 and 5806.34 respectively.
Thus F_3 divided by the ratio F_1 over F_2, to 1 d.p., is 25.3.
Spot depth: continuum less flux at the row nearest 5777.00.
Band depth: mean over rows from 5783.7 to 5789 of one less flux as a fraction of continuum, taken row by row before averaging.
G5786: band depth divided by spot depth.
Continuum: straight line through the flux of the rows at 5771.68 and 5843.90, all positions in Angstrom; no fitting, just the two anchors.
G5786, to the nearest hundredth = 0.13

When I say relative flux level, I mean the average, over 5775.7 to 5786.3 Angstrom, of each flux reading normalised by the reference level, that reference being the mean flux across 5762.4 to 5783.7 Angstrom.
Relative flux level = 0.982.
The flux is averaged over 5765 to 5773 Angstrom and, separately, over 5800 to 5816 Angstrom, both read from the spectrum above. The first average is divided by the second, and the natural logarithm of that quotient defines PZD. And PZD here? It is -0.03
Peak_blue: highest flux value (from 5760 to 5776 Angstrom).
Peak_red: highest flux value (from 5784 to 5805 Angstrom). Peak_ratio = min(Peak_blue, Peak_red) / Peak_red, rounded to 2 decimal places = 0.99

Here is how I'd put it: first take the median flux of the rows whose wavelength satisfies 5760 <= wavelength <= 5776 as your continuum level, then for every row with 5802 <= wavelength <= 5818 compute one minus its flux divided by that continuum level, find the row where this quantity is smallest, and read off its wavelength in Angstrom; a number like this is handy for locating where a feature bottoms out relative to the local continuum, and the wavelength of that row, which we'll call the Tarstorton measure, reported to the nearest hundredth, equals 5817.04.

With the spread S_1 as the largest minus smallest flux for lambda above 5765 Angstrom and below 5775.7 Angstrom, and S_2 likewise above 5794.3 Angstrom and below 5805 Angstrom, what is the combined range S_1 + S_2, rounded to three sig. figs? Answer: 1.46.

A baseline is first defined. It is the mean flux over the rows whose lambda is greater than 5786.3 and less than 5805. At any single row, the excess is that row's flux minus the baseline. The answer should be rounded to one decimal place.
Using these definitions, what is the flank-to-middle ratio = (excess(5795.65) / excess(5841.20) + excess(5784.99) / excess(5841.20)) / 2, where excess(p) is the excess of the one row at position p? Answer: -0.7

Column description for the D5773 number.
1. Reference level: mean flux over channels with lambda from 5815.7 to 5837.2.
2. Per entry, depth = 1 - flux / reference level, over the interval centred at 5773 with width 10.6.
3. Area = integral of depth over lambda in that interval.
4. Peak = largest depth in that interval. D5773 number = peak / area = 0.13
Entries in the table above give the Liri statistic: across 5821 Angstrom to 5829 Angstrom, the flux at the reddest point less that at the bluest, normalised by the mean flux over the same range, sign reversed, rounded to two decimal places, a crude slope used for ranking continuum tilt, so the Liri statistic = 0.00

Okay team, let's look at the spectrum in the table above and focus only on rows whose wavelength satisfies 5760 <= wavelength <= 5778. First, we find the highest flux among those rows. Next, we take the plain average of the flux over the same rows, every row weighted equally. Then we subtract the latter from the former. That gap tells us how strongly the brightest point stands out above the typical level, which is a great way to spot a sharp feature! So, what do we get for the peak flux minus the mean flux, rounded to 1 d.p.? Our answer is 0.7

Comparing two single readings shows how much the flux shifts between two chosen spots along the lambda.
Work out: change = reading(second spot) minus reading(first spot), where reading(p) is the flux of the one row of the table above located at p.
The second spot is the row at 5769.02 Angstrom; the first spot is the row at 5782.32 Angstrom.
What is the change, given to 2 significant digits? 1.7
